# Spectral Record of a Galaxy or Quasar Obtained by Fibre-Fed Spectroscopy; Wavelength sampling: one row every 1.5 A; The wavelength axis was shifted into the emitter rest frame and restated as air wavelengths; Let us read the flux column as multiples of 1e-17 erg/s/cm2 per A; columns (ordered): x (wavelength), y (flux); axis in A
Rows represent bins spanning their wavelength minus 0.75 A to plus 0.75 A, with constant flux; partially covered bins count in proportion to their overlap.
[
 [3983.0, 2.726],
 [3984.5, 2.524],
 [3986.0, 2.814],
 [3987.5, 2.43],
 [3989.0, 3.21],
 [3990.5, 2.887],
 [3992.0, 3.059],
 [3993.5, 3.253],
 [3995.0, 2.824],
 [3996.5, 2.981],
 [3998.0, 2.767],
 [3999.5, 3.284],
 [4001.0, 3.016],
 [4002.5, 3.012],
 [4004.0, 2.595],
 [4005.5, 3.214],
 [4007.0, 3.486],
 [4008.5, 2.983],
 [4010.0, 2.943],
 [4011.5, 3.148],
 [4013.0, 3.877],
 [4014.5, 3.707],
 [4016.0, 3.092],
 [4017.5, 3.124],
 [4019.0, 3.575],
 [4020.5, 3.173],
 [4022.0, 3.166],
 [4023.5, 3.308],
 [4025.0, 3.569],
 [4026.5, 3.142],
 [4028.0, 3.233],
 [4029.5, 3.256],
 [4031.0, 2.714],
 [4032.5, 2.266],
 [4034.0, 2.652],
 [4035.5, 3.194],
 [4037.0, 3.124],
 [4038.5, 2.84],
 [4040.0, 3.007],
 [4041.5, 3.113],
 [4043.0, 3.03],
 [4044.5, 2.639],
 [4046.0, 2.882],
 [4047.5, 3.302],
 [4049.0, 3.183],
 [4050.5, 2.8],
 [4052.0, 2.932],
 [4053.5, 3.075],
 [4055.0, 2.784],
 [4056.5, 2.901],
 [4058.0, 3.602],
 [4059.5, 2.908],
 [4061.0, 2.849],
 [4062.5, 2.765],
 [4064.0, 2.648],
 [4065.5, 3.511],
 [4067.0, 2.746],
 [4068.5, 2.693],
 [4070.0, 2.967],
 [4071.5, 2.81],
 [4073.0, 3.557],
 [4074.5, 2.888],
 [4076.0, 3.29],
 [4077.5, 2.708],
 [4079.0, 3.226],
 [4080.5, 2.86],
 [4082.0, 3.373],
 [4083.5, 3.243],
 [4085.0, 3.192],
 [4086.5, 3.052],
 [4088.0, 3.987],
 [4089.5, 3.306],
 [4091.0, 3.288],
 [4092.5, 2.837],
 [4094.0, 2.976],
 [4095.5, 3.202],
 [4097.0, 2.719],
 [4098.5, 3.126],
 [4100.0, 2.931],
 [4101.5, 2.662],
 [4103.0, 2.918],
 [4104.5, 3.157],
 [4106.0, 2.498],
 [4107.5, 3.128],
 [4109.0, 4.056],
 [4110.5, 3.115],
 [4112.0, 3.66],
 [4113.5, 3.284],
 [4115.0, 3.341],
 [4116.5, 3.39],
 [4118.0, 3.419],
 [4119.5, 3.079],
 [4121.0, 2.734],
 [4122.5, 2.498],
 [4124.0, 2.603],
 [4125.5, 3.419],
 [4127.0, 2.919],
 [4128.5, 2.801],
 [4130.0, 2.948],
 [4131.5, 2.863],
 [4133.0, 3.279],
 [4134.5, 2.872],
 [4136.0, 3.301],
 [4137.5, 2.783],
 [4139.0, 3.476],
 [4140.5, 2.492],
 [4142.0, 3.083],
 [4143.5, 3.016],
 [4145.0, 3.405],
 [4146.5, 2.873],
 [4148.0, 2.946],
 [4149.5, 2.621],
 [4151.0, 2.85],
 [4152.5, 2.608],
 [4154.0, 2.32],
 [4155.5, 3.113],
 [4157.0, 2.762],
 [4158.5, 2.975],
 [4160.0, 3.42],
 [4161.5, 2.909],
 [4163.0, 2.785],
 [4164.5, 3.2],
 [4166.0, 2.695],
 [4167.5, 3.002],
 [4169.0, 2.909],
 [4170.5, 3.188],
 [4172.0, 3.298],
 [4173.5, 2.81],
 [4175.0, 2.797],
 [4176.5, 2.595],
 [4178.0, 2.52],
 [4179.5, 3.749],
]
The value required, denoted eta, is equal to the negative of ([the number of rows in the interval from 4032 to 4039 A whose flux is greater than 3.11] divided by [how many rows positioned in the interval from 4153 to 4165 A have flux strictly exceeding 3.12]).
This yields -1.0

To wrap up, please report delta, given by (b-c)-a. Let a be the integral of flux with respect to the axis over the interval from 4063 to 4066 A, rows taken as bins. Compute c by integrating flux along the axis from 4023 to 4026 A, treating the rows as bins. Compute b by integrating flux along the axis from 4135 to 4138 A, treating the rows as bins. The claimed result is -10.2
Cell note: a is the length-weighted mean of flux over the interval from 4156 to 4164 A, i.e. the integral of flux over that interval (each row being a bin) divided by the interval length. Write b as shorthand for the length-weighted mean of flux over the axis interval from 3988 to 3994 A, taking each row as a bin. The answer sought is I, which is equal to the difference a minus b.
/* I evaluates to -0.1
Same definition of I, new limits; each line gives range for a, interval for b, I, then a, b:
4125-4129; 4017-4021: -0.3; 3.04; 3.3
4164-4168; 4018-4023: -0.3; 2.95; 3.3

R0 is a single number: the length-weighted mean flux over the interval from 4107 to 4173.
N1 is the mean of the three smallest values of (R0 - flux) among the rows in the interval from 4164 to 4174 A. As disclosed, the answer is -0.20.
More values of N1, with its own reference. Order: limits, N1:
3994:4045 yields -0.69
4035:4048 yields -0.18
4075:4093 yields -0.52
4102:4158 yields -0.70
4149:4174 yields -0.27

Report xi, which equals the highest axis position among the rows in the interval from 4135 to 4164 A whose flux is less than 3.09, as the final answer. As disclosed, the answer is 4163.0 A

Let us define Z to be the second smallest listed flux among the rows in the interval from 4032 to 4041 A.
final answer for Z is 2.652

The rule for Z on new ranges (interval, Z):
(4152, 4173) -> 2.608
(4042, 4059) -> 2.784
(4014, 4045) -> 2.639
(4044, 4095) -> 2.648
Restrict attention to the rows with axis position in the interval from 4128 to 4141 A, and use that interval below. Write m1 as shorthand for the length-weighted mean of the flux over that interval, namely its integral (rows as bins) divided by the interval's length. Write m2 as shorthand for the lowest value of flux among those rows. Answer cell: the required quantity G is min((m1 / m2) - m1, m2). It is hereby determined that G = -1.79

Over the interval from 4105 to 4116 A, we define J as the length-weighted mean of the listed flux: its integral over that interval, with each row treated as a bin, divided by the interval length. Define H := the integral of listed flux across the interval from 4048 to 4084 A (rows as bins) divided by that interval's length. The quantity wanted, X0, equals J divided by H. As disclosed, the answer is 1.094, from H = 3.014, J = 3.30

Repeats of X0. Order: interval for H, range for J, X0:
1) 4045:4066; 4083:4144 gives 1.030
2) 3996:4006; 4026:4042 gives 0.992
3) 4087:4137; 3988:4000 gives 0.973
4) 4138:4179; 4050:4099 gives 1.047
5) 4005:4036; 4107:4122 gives 1.040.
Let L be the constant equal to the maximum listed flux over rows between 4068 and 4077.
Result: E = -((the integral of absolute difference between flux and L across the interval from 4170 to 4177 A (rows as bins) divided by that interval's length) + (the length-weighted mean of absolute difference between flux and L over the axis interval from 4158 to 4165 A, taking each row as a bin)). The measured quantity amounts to -1.12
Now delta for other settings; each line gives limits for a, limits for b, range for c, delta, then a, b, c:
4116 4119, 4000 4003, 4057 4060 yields -10.8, 10.1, 9.1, 9.8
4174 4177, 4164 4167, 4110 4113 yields -9.6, 8.1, 8.8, 10.2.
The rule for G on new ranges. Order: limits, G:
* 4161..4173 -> -1.88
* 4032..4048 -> -1.63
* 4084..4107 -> -1.83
